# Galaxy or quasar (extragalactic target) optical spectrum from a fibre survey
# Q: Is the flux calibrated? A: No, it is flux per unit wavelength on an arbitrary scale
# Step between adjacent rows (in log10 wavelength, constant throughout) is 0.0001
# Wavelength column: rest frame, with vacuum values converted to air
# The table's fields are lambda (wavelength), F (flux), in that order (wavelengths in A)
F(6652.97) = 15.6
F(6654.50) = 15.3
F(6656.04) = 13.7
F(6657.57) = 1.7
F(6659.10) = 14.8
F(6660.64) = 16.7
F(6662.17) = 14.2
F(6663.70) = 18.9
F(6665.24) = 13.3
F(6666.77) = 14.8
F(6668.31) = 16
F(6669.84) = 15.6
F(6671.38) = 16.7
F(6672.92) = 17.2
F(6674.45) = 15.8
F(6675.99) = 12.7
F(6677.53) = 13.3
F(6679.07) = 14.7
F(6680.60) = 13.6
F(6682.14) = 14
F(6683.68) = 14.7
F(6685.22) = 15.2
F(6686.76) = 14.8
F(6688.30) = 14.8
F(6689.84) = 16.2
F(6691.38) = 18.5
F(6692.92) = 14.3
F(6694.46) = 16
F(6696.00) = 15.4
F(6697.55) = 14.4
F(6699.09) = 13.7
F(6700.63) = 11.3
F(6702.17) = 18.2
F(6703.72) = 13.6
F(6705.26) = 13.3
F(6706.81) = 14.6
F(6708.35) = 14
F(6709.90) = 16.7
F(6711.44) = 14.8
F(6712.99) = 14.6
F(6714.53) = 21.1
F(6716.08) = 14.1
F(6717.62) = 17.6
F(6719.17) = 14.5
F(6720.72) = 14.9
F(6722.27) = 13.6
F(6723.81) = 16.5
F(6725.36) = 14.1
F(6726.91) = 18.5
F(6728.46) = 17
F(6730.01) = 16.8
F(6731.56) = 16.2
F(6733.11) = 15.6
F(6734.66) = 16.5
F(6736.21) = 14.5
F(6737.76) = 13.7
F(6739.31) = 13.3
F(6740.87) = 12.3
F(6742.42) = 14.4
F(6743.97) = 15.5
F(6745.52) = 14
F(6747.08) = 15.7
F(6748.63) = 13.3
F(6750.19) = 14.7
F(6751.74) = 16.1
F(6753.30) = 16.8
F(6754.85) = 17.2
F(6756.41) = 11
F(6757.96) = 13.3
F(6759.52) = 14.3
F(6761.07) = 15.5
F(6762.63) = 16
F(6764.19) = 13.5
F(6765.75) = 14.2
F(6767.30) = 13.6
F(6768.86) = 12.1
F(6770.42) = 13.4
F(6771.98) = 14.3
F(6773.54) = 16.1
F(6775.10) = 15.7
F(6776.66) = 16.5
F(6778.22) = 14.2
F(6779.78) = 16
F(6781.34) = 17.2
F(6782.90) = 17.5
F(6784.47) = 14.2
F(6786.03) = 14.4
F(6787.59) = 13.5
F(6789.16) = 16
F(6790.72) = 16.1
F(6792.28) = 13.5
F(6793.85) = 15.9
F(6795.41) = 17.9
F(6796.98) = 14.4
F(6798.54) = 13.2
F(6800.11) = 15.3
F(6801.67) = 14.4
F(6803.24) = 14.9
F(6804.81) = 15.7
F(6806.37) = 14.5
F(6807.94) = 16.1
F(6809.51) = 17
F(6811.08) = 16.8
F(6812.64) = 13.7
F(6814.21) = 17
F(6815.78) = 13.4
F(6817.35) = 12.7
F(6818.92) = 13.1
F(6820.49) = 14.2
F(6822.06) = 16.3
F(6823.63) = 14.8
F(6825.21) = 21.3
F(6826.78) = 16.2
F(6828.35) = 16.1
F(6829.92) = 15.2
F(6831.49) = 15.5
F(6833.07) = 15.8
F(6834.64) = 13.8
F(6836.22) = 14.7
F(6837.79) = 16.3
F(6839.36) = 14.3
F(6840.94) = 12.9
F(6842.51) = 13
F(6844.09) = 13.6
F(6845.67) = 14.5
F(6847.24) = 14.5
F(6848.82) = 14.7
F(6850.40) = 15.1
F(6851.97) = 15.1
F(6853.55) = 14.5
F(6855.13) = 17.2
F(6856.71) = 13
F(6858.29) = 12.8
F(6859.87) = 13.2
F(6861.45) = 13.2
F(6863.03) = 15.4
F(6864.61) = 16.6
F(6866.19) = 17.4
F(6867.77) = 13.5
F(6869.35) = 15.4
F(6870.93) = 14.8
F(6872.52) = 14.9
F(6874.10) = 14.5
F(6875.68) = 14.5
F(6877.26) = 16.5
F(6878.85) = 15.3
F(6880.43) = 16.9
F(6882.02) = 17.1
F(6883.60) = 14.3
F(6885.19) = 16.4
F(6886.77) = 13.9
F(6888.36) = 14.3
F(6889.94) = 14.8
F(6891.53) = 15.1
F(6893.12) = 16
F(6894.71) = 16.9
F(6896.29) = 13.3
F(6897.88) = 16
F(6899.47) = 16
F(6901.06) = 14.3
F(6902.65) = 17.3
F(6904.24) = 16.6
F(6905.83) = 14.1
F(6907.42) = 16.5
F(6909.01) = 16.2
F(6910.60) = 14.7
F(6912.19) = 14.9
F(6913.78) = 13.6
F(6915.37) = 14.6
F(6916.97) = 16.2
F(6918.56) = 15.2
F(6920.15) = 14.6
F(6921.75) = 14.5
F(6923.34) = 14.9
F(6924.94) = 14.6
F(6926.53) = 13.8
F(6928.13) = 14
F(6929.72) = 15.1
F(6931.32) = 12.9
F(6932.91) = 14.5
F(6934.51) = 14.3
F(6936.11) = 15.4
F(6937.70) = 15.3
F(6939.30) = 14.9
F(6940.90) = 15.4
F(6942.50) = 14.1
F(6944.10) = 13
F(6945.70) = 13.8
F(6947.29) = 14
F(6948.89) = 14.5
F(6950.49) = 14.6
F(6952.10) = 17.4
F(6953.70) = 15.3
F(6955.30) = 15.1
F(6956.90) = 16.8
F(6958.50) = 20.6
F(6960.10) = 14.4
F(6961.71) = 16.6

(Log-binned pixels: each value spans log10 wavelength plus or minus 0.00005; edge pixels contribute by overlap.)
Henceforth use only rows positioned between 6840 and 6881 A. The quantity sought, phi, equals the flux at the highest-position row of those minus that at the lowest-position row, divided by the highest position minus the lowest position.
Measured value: 0.101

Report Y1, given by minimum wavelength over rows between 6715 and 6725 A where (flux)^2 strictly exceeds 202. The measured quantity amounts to 6717.62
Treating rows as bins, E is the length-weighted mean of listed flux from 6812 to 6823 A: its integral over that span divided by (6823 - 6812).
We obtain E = 14.4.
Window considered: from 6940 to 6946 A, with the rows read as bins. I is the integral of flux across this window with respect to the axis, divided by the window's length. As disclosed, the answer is 14.1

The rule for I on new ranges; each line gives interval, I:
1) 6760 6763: 15.6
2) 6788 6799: 15.3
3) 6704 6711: 14.6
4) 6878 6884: 16.0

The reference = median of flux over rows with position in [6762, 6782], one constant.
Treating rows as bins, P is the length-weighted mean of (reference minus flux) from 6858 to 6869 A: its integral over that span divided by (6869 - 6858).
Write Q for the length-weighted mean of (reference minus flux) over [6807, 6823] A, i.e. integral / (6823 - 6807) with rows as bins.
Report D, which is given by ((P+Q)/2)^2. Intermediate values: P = -0.4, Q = -0.7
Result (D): 0.3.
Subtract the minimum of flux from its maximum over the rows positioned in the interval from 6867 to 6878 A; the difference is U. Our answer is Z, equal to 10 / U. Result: 3.3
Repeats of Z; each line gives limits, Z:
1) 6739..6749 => 2.9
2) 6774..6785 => 3.0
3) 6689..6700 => 2.1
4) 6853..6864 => 2.3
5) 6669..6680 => 2.2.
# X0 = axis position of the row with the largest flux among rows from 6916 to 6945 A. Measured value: 6916.97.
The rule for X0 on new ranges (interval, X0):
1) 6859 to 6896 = 6866.19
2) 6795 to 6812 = 6795.41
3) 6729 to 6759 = 6754.85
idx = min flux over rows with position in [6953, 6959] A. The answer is 15.1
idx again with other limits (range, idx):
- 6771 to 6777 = 14.3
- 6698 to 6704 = 11.3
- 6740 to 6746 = 12.3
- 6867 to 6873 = 13.5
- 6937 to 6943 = 14.1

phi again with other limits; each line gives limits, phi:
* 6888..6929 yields -0.008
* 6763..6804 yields 0.036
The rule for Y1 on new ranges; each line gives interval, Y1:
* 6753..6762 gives 6753.30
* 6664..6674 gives 6666.77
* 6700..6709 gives 6702.17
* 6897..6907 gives 6897.88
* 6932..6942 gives 6932.91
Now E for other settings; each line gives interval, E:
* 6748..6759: 14.6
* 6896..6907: 15.5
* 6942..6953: 14.5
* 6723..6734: 16.4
